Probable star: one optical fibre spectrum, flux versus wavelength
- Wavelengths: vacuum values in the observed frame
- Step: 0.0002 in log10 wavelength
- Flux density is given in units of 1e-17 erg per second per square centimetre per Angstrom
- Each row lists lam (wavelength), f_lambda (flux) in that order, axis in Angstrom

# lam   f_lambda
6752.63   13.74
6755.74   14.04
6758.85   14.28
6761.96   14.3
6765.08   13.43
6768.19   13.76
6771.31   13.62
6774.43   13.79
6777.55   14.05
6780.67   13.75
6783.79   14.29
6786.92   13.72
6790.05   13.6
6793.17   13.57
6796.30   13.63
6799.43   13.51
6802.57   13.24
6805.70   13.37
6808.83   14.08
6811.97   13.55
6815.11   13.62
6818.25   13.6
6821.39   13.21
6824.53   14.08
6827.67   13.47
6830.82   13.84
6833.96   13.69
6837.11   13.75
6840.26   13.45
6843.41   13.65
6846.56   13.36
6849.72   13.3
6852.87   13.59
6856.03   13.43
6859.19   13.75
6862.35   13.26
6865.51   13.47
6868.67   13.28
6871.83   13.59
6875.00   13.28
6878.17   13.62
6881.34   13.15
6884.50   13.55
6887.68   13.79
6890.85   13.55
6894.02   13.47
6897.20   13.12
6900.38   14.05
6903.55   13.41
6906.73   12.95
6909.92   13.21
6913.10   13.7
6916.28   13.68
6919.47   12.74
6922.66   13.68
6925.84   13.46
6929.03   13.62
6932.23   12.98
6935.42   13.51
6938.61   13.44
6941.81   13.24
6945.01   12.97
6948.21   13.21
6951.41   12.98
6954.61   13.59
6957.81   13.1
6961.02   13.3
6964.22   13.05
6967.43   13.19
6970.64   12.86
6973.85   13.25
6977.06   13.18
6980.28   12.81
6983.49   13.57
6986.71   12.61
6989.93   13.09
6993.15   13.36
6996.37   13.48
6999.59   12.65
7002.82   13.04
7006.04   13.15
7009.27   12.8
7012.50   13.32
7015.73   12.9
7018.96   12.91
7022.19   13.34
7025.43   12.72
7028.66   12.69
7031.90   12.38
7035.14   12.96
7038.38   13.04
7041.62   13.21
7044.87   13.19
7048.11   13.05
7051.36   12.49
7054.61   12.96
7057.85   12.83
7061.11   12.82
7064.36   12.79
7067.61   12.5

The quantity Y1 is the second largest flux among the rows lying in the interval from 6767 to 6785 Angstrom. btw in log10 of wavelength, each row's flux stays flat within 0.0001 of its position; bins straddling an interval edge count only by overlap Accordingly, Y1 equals 14.05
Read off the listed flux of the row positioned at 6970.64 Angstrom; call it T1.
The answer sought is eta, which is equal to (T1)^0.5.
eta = 3.59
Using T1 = 12.86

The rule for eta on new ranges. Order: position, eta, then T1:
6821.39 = 3.63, 13.21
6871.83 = 3.69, 13.59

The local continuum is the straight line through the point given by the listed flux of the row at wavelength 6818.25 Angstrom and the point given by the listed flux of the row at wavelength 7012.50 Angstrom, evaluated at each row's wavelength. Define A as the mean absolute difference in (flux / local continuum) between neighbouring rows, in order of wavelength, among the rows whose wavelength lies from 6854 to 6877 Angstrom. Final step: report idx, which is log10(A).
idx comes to -1.65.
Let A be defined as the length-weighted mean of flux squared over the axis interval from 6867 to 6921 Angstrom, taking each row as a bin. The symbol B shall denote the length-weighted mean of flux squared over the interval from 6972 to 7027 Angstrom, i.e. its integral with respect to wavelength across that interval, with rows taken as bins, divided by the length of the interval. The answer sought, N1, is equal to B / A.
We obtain 0.95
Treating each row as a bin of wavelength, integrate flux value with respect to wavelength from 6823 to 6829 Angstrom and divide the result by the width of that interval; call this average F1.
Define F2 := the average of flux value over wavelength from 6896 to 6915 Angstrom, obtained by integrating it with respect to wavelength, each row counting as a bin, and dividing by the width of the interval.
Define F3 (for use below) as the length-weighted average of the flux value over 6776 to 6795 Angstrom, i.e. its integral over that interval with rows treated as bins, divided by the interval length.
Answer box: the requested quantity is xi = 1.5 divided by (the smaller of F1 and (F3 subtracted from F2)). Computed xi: -3.7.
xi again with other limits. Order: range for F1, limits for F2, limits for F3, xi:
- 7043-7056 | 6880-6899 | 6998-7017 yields 3.2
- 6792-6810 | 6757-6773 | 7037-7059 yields 1.6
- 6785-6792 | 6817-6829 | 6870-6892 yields 15.0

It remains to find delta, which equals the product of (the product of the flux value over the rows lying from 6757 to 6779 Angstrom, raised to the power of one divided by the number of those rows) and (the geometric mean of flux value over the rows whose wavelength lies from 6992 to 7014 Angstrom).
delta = 182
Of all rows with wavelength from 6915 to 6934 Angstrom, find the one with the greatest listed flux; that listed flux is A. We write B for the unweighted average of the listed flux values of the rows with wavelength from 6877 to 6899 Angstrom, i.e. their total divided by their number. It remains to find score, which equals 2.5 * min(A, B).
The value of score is 33.7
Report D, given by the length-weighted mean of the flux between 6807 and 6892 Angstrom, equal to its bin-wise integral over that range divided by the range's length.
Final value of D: 13.6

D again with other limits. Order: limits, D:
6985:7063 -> 13.0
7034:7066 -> 12.9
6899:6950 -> 13.4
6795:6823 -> 13.5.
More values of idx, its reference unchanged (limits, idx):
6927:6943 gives -1.57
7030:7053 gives -1.71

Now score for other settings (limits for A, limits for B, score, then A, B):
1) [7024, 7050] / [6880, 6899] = 33.0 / 13.21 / 13.4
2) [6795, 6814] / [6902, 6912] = 33.0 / 14.08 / 13.2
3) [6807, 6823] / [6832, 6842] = 34.1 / 14.08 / 13.6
